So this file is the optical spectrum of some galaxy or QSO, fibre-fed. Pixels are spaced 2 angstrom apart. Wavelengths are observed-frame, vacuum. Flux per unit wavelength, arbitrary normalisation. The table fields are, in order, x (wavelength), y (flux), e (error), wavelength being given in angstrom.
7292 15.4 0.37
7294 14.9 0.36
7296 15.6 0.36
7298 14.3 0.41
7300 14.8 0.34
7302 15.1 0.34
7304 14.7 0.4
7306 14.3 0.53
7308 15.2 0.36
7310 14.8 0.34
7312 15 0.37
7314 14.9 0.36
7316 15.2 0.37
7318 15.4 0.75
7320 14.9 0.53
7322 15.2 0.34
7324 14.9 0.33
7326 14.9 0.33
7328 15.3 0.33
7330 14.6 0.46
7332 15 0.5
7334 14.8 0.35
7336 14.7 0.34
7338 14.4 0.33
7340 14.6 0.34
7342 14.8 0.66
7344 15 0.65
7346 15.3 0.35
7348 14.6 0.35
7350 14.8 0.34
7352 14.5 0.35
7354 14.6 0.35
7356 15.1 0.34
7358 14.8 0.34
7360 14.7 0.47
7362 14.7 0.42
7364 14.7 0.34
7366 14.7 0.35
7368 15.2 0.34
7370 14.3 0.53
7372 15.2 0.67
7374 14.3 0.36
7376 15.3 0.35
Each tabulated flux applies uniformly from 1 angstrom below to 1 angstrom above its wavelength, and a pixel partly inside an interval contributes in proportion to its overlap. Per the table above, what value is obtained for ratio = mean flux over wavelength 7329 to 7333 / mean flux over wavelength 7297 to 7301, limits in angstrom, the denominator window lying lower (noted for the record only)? 1.02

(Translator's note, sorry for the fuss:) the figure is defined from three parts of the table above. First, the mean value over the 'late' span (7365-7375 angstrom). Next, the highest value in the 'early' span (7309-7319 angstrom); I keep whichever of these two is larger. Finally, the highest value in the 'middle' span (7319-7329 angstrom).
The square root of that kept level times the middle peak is 15.3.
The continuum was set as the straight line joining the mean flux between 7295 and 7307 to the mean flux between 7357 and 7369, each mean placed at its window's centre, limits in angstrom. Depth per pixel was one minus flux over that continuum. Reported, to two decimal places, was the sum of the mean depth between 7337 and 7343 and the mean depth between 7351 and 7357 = 0.02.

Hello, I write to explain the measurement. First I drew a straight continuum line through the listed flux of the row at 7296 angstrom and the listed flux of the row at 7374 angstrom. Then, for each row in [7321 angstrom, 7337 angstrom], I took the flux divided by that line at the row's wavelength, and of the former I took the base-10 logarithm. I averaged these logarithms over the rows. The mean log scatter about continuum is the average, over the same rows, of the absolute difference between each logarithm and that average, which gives 0.0047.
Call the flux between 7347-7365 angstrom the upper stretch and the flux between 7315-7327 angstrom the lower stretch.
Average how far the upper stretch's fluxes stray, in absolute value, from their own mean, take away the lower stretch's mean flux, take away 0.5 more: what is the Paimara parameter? -15.5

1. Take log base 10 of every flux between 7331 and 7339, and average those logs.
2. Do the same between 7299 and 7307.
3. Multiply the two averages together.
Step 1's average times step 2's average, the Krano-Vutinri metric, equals 1.36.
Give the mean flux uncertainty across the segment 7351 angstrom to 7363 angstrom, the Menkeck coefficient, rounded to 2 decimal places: 0.38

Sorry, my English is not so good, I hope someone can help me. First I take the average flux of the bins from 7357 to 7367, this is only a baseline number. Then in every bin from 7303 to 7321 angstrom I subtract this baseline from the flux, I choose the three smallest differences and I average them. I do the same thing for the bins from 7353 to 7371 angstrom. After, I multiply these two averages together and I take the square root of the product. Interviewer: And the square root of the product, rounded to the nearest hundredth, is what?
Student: 0.15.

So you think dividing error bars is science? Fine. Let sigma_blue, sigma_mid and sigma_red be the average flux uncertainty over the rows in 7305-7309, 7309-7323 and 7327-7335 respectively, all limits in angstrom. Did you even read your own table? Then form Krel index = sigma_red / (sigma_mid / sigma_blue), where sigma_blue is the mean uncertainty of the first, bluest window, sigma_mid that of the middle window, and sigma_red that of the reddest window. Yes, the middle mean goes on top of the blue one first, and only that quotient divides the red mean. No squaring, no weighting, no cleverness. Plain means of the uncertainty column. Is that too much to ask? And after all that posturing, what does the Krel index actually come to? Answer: 0.42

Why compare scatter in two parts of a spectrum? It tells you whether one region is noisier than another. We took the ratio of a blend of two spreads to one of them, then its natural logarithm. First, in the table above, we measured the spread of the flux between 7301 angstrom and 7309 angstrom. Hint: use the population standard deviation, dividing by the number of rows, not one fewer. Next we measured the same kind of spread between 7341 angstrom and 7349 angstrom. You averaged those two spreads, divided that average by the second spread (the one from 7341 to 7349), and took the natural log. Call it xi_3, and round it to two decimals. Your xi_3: 0.17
